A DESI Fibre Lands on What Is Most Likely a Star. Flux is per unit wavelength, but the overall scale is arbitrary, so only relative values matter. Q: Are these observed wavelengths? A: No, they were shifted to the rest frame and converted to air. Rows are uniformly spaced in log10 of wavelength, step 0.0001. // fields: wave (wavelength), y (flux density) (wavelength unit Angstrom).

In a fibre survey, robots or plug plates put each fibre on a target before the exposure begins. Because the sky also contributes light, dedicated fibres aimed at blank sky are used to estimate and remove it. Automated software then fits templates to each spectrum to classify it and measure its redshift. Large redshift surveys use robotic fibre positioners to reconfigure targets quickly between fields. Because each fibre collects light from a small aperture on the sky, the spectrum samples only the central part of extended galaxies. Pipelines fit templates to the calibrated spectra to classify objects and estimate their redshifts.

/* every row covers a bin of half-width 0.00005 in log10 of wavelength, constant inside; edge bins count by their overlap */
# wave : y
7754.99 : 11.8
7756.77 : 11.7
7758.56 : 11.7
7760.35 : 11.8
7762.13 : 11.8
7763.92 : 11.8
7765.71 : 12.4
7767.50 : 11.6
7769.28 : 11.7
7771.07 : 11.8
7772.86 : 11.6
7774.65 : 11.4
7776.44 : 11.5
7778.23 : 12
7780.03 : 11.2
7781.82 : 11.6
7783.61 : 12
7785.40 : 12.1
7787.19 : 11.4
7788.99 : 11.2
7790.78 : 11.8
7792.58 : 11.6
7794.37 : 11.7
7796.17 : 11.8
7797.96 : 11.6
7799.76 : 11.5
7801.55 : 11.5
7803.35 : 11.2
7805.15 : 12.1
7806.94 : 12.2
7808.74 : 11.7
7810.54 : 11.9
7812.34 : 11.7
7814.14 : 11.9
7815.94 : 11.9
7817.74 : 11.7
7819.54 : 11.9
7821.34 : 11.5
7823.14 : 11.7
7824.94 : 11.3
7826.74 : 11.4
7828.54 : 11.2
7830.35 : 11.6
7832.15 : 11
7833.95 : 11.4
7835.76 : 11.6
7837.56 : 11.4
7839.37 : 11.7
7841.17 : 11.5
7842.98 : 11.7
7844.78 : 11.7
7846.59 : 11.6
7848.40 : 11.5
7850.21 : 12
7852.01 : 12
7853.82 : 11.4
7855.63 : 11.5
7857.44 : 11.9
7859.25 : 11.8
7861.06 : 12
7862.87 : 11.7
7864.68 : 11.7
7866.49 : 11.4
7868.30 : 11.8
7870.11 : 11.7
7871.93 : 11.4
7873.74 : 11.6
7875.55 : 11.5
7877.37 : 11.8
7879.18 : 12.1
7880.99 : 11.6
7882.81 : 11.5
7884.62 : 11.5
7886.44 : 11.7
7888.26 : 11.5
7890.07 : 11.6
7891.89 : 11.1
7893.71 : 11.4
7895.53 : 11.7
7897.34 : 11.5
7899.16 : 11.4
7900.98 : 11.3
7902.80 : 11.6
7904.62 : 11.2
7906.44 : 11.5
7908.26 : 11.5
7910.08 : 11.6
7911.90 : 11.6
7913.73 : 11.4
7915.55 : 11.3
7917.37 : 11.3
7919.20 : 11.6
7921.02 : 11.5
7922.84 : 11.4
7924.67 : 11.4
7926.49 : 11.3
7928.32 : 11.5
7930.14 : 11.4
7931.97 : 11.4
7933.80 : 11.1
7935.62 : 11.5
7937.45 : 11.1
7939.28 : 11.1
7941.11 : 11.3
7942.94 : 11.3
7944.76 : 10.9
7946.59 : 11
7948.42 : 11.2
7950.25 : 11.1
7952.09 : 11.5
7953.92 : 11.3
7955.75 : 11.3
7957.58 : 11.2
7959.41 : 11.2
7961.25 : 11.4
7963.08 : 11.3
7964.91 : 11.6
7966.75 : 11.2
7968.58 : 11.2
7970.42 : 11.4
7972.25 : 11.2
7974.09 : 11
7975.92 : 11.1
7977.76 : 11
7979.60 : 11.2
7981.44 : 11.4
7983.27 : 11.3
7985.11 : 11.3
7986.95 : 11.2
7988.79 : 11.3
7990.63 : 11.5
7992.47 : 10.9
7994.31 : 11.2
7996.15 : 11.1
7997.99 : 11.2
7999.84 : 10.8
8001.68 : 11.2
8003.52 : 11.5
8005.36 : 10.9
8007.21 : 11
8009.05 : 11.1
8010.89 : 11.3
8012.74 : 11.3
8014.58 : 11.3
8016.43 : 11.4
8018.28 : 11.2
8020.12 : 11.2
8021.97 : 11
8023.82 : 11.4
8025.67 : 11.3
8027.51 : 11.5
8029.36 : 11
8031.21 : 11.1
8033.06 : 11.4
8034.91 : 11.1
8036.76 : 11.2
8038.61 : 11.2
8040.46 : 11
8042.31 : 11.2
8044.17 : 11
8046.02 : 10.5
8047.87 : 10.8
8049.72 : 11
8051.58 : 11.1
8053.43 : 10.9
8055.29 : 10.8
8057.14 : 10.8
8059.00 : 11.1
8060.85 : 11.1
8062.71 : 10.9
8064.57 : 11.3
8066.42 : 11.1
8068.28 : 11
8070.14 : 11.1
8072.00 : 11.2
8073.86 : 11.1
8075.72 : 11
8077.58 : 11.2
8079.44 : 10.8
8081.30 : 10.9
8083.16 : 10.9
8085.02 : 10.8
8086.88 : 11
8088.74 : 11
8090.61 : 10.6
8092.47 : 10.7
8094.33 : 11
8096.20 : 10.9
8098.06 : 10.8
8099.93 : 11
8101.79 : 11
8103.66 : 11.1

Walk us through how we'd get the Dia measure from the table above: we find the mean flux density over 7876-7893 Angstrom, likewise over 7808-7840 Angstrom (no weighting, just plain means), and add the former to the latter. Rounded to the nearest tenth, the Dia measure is 23.2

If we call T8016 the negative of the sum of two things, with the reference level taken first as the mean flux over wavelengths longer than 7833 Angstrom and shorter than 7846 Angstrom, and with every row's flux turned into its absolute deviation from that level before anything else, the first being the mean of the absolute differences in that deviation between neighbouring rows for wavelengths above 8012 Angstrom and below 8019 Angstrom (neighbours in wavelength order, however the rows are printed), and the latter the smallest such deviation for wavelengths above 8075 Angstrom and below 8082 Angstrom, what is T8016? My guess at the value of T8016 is -0.47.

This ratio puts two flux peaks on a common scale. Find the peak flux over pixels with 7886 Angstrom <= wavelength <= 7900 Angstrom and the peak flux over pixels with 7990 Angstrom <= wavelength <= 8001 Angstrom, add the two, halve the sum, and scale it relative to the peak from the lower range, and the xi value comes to 0.991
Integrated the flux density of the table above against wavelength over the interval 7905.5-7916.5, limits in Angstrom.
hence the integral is 126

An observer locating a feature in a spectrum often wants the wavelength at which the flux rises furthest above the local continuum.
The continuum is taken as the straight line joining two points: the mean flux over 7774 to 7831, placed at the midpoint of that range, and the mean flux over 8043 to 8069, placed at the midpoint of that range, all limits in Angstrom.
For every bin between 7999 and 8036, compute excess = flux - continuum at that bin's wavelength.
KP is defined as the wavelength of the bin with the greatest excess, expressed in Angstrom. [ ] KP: 8027.51 Angstrom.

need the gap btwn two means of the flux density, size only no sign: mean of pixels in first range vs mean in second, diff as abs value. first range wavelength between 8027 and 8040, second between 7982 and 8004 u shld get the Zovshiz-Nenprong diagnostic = 0.01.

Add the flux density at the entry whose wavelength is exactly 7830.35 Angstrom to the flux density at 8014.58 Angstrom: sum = 22.90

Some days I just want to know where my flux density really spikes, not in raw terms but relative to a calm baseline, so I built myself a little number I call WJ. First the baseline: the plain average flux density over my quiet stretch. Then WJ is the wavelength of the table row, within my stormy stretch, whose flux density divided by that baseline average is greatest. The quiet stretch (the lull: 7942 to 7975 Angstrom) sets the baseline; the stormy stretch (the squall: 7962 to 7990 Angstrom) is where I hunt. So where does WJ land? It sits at 7964.91 Angstrom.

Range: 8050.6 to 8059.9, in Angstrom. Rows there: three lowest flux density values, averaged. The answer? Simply 10.8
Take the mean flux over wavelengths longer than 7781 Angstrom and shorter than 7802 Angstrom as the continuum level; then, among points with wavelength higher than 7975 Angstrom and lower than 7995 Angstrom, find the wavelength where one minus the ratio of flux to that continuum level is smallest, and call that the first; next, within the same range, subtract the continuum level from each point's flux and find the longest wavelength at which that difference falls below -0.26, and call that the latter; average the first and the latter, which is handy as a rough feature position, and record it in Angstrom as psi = 7992.5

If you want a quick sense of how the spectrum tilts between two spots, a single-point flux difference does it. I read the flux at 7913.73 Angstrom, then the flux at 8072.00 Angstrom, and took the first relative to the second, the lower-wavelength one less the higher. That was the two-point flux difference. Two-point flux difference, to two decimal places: 0.20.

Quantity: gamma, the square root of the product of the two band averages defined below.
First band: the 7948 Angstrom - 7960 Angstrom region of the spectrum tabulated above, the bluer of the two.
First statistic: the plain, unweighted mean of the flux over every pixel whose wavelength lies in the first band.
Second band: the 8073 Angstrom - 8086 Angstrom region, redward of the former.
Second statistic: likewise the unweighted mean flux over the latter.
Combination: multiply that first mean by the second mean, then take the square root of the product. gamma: 11.11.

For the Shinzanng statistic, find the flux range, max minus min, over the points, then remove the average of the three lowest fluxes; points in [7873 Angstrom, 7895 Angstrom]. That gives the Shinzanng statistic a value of -10.3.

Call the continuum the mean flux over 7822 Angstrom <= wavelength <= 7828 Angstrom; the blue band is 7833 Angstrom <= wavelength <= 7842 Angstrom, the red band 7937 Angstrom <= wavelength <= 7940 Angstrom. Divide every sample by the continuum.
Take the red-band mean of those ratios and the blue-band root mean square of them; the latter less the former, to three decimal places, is 0.037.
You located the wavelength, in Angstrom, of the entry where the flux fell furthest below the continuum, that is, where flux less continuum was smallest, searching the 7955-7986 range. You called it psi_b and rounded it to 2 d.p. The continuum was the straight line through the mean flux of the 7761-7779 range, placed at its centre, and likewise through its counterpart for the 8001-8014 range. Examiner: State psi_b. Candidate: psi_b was 7974.09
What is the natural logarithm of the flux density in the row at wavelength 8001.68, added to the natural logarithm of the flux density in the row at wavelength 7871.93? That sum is 4.85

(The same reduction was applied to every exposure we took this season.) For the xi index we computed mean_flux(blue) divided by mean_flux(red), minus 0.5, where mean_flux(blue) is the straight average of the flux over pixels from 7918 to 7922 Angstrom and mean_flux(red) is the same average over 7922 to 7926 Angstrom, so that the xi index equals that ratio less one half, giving 0.513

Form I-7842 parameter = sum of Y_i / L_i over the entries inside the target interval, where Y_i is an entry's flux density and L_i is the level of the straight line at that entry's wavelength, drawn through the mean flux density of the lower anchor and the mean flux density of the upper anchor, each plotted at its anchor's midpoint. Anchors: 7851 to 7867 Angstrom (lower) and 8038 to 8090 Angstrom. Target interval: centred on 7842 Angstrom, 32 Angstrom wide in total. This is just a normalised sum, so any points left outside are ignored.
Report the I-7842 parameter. 17.7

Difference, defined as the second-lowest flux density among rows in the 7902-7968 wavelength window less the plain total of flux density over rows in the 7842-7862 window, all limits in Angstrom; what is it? -118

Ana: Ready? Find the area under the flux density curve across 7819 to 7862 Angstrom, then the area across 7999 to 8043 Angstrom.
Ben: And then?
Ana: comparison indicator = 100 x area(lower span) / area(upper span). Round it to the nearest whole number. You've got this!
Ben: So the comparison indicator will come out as 101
